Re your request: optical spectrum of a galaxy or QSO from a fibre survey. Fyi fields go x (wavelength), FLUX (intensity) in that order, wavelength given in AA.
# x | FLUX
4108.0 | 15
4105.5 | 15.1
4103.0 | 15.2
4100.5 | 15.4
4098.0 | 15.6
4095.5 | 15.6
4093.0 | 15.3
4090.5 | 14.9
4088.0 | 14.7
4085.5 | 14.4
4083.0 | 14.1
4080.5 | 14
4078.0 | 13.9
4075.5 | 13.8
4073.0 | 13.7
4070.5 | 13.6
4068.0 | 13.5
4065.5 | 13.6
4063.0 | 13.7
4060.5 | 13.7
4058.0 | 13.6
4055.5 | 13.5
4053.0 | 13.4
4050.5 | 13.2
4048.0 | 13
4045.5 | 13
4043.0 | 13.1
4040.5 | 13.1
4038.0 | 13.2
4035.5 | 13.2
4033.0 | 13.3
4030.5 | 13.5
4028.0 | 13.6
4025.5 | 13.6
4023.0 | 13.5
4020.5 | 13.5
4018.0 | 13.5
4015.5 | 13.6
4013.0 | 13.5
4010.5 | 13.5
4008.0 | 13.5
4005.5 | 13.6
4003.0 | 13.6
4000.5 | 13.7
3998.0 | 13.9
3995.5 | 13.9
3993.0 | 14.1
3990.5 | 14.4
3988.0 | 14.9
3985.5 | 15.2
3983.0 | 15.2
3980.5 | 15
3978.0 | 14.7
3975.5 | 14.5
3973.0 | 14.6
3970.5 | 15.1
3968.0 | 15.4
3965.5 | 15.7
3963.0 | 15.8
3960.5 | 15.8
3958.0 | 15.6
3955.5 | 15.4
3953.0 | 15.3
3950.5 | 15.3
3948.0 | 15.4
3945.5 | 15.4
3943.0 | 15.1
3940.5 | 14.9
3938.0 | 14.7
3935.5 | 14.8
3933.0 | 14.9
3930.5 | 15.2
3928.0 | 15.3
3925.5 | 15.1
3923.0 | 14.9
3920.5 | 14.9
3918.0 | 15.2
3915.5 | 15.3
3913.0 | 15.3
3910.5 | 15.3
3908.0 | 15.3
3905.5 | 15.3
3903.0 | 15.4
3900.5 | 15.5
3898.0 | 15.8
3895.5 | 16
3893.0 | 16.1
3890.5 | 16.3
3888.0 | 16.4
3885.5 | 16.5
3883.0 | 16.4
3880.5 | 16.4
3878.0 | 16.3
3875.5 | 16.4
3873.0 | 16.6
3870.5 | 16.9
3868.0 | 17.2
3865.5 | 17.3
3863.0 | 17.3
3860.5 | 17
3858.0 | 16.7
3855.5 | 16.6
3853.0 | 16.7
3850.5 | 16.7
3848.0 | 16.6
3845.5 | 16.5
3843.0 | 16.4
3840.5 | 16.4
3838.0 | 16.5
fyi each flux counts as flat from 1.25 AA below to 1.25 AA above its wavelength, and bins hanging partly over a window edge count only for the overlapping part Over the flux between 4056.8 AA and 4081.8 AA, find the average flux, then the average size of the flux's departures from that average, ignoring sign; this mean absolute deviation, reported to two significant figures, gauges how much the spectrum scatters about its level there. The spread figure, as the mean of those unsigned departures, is 0.11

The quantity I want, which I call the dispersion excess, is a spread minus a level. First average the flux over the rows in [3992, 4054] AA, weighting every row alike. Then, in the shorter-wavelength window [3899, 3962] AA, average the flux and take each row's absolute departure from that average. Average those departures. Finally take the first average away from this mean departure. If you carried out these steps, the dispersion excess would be -13.3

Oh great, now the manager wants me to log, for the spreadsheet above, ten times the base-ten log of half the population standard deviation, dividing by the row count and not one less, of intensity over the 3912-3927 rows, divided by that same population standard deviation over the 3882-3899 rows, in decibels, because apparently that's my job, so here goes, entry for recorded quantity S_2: -4.5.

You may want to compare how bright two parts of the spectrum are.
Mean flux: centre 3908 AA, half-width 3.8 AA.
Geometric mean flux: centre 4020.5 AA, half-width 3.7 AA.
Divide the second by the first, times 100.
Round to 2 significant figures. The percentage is 88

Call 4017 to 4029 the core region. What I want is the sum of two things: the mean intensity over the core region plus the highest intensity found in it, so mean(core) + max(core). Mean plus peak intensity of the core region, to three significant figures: 27.1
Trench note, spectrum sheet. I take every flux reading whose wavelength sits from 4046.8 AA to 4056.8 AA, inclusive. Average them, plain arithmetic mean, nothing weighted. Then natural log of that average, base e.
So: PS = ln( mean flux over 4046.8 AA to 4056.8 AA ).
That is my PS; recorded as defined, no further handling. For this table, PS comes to 2.59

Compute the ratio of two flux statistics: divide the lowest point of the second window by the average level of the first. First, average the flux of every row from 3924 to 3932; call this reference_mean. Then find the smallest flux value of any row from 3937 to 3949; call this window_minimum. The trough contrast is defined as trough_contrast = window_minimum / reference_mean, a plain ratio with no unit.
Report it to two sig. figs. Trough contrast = 0.97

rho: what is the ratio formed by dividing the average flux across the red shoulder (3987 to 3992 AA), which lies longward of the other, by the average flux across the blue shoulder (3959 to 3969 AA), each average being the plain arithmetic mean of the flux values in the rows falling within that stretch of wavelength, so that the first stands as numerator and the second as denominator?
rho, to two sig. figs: 0.93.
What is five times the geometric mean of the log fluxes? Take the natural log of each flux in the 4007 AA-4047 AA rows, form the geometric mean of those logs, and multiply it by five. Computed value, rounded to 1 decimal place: 13.0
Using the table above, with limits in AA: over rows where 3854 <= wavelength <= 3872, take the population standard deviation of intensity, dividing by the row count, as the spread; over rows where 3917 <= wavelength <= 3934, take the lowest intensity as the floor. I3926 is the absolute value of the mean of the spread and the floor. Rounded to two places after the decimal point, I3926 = 7.58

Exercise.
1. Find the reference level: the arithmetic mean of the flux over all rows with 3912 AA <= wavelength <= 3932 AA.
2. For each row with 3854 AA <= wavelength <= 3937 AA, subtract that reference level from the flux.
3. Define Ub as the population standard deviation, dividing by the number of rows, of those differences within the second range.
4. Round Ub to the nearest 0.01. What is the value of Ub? 0.77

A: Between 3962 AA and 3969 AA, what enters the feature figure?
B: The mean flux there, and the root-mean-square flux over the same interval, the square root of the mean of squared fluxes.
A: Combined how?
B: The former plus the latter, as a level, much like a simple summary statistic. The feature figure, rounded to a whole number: 31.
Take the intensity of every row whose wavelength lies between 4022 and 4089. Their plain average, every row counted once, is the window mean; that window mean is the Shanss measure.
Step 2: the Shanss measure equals 13.6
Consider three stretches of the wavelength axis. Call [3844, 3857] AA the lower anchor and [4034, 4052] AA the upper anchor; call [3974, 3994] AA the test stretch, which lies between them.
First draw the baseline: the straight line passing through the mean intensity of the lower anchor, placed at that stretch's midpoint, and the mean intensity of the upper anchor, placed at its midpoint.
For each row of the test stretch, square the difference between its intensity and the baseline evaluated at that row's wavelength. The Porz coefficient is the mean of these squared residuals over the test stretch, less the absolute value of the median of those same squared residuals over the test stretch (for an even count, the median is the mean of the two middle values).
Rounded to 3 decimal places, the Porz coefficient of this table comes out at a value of 0.082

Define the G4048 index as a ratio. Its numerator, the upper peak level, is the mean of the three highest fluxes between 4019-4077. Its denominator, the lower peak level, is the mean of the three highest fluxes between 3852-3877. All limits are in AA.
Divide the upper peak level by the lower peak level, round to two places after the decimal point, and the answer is 0.80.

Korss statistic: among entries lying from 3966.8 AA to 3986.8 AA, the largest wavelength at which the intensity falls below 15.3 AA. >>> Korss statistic 3985.5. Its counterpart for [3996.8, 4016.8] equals 4015.5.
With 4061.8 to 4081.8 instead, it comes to 4080.5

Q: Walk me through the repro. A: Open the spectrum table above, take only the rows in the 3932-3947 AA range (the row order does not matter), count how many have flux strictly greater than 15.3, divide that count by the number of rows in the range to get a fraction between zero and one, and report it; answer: 0.17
